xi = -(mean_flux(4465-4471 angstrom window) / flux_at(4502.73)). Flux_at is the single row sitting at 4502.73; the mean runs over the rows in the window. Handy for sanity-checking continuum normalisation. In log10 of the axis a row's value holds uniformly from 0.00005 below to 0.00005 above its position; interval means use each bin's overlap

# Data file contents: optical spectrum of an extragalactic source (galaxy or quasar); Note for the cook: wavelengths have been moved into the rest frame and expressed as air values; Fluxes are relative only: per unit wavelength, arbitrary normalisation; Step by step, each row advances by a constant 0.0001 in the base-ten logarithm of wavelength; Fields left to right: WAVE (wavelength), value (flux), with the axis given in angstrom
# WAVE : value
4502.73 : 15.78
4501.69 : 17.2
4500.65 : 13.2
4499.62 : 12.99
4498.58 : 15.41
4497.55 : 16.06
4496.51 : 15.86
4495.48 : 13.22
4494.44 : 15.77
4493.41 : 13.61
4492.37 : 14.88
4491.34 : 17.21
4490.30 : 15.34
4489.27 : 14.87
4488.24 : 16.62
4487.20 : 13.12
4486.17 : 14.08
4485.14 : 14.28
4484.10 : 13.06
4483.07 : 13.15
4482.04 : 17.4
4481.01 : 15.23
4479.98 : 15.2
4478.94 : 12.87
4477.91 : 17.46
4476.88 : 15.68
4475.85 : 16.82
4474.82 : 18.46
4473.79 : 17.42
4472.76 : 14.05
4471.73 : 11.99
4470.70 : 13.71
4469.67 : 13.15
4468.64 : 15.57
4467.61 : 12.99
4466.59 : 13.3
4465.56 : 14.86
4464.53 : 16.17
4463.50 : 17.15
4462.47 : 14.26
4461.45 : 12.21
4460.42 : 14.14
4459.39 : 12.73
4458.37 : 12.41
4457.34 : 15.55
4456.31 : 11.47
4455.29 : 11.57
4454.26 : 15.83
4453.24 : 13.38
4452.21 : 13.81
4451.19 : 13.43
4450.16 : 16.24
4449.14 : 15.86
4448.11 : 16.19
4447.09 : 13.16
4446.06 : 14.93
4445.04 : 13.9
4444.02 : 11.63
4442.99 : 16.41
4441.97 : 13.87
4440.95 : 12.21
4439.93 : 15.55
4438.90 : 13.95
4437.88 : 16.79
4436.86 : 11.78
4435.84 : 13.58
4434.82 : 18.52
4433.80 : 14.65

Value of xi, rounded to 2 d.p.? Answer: -0.88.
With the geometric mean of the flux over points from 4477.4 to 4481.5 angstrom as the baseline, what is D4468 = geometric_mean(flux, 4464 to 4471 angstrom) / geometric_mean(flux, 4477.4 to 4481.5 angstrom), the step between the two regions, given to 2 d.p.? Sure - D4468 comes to 0.94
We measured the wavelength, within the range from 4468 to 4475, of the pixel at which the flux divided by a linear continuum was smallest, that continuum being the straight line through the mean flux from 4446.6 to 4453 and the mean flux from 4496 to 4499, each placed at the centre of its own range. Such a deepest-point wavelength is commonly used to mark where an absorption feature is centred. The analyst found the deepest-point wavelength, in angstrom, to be 4471.73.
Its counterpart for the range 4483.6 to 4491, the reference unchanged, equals 4484.10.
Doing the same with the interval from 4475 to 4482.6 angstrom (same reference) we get 4478.94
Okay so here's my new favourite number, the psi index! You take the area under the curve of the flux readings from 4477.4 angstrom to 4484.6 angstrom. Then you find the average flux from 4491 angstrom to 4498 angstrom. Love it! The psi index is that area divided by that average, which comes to 7.1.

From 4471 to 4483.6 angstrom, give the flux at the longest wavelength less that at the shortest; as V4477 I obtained 1.16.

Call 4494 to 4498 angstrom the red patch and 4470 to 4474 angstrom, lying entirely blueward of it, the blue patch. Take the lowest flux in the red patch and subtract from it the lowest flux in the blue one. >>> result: 1.2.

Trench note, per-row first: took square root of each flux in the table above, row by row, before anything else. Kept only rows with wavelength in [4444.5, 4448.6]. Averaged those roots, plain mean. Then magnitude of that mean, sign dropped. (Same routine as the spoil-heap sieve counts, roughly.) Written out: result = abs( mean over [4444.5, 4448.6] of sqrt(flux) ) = 3.81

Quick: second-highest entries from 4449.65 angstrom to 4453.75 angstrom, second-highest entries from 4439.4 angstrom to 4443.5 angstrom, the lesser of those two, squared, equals 191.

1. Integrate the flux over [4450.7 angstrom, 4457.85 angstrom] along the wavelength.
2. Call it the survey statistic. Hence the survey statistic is 97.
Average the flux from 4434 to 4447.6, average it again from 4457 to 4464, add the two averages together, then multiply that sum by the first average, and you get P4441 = 407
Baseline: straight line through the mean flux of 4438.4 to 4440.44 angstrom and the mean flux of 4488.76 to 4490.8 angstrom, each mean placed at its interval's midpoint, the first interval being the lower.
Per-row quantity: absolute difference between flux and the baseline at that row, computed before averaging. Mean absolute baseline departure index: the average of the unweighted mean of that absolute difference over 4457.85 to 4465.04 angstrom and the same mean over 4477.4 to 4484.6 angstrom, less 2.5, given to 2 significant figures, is -0.83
